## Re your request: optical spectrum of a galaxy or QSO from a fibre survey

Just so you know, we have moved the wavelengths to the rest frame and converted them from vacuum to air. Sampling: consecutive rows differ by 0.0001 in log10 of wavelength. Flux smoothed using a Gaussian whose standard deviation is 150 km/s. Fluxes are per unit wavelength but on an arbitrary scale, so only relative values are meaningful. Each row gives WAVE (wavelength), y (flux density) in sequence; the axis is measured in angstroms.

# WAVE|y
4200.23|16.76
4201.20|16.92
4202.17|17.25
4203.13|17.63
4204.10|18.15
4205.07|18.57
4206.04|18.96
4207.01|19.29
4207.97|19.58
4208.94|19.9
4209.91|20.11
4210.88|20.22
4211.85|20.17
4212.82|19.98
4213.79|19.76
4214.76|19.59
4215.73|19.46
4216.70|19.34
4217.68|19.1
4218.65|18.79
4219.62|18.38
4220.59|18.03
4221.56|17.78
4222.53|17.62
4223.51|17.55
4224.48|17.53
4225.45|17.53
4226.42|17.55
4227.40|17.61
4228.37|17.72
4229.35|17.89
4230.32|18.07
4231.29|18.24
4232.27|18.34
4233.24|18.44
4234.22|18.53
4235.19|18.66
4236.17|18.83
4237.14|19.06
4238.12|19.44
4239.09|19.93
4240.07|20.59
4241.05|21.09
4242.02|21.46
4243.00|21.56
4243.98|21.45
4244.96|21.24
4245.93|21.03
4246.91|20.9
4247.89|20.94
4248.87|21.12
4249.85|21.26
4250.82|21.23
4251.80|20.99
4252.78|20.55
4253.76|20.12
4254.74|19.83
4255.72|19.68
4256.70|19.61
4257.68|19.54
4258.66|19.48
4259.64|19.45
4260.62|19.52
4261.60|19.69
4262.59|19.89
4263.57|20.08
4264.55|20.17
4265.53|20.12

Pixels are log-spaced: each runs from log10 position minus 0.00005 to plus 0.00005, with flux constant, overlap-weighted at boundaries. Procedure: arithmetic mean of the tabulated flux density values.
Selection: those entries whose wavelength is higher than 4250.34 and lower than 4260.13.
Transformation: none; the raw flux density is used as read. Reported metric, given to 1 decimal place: 20.0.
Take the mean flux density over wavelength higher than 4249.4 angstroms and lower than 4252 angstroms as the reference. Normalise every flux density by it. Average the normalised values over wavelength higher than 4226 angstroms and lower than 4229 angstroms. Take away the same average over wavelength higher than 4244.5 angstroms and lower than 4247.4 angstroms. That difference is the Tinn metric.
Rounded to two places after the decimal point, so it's -0.16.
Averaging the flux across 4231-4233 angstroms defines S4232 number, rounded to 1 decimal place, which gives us 18.3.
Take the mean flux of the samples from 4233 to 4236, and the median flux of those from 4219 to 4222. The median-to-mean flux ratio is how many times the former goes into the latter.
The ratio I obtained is 0.97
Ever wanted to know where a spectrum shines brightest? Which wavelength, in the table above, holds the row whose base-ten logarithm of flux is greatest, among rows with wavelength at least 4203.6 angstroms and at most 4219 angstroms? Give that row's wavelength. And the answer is 4210.88 angstroms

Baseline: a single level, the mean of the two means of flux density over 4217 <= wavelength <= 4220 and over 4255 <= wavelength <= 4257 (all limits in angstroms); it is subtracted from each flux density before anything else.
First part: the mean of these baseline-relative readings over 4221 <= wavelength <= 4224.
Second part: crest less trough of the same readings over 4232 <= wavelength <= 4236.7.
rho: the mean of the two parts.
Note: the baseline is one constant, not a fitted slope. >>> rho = -0.53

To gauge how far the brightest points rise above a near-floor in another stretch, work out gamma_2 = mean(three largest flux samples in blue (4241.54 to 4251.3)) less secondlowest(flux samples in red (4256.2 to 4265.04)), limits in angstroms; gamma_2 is 2.0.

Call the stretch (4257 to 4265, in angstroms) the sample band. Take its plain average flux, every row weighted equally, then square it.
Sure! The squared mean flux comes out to 389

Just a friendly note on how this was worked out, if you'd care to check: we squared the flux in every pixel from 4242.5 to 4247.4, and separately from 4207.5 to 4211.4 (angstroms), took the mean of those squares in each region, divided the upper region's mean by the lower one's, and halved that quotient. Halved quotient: 0.57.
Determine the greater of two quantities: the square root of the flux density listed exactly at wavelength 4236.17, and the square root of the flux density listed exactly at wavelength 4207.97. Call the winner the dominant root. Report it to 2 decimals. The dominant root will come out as 4.42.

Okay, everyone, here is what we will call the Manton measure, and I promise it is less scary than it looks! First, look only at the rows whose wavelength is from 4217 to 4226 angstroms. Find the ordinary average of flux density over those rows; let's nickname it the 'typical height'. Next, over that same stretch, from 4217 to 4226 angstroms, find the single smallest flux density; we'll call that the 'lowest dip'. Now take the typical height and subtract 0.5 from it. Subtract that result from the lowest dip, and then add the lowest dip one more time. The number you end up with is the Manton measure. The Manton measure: 17.5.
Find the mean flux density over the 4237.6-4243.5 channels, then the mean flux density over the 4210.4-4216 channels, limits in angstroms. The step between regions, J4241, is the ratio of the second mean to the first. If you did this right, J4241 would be 0.96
